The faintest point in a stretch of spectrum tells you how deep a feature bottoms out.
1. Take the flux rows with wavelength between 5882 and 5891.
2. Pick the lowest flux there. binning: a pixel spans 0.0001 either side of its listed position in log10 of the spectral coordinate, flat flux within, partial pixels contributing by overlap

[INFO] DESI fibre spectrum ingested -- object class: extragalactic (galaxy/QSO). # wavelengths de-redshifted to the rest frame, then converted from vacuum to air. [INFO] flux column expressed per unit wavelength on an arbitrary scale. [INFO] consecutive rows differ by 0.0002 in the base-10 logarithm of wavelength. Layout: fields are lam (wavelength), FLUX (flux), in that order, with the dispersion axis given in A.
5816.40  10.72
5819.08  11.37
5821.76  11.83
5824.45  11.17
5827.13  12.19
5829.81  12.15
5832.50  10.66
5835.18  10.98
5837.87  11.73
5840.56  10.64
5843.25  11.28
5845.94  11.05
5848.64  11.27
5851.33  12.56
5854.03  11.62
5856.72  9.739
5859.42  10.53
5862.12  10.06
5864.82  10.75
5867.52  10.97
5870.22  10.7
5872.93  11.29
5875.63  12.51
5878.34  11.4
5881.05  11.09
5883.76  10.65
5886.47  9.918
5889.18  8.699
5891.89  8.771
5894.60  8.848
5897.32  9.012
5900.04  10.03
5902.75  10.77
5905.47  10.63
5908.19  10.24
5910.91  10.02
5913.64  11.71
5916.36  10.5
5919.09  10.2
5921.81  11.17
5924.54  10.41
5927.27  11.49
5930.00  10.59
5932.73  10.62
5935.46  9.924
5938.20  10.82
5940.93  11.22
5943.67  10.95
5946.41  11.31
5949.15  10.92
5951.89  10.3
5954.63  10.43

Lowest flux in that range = 8.699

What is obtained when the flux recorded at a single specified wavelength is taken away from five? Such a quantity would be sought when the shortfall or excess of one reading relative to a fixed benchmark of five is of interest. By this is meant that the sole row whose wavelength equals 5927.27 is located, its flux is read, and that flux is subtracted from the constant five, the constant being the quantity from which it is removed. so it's -6.5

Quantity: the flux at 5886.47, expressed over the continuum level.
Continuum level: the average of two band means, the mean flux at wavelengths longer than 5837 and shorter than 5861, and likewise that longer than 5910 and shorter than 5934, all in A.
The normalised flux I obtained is 0.91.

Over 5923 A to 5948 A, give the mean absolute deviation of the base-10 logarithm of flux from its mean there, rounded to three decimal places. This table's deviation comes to 0.015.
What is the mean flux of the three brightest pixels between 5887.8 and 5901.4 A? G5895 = 9.3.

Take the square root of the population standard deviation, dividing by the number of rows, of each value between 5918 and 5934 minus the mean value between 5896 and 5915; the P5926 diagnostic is 0.67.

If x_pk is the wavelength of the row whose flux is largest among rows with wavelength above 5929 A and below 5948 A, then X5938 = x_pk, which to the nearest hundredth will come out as 5946.41 A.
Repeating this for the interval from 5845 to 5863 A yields 5851.33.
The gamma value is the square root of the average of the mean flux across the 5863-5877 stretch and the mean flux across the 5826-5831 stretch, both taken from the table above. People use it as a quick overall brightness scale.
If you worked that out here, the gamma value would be 3.42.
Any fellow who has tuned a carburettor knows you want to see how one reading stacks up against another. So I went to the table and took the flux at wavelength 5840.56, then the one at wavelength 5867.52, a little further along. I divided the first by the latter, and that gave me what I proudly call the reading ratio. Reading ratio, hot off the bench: 0.97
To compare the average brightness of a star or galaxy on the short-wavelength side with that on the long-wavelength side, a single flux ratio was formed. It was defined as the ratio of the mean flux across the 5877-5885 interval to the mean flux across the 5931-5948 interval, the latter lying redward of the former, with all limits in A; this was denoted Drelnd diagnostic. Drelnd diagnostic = 1.02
